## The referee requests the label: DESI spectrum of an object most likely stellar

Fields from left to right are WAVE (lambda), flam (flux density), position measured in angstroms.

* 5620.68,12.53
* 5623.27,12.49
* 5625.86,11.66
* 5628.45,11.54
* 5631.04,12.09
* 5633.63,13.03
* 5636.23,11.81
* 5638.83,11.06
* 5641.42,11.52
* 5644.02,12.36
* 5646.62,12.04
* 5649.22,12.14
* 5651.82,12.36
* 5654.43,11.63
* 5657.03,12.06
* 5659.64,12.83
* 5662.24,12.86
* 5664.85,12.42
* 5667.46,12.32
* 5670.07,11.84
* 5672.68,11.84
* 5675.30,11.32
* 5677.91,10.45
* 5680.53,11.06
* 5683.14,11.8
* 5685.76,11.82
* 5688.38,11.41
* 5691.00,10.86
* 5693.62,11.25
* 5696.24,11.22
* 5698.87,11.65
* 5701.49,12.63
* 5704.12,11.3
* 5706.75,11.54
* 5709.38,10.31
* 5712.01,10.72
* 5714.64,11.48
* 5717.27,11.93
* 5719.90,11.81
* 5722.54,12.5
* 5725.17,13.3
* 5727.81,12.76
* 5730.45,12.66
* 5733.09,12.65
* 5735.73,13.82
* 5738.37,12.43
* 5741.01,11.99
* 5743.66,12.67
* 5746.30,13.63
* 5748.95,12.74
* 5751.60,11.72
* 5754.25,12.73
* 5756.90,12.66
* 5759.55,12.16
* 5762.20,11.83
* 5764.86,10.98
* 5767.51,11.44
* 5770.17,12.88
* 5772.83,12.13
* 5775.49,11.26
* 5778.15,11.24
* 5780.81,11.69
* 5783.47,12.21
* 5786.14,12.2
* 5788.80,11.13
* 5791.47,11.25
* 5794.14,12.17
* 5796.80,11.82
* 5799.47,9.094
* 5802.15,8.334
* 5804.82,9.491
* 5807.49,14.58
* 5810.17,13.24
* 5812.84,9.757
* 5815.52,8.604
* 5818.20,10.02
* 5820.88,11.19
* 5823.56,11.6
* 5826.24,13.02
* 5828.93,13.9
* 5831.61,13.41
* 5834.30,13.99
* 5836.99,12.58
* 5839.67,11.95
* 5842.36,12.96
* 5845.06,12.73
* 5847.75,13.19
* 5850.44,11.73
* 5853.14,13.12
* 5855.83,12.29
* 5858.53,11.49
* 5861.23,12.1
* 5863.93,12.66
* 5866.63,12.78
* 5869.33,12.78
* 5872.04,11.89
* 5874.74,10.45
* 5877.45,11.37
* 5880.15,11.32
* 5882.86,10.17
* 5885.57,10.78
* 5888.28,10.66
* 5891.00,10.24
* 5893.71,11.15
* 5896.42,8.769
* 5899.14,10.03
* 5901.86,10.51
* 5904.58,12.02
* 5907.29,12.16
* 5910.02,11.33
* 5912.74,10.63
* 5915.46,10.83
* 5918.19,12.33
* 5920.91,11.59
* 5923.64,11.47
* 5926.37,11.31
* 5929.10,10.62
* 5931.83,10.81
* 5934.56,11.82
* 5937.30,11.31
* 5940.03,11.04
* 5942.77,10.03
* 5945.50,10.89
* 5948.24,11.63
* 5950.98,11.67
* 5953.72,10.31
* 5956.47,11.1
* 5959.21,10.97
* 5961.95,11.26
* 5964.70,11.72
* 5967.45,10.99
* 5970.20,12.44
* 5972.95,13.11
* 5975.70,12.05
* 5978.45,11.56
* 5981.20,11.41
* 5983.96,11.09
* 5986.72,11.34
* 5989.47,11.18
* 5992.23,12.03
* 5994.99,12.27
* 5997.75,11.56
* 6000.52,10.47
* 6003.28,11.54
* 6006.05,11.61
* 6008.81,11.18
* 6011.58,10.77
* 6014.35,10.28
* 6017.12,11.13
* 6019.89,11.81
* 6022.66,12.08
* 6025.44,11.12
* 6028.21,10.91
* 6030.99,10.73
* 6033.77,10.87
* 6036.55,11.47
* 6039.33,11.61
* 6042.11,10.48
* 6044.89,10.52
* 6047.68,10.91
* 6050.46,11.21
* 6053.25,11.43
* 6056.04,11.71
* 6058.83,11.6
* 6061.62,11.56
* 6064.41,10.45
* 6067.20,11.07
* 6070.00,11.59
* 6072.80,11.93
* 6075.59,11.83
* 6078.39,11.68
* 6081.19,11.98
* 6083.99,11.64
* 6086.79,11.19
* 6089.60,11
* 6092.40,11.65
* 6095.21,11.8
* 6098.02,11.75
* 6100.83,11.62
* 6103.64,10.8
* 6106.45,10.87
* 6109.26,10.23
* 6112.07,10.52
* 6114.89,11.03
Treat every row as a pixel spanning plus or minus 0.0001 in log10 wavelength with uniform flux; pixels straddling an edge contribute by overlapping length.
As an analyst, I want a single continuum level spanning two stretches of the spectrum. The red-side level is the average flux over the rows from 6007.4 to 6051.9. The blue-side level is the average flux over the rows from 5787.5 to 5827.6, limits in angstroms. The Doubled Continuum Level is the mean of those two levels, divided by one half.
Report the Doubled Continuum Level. 22.1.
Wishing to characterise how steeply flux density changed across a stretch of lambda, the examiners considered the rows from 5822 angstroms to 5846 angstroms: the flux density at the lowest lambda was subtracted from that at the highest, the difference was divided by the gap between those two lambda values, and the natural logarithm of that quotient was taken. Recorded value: -2.95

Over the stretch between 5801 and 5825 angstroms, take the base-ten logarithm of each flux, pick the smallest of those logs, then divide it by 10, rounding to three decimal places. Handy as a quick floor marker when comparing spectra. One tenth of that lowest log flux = 0.092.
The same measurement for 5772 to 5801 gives 0.096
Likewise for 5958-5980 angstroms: 0.104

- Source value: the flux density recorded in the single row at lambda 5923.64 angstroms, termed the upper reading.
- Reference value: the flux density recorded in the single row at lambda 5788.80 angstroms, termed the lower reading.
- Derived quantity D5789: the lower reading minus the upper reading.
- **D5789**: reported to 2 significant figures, -0.34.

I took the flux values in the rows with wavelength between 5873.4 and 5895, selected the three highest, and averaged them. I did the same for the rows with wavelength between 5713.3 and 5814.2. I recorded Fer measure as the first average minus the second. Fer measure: -2.7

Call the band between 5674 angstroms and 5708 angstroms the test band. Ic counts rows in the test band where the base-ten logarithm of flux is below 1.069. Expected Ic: 10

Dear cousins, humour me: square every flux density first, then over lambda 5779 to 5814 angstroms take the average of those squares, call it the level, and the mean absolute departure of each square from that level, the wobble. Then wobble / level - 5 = -4.77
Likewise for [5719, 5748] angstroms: -4.93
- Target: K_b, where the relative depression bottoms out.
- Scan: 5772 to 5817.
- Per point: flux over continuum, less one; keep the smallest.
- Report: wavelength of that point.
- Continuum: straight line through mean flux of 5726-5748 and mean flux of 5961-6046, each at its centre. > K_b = 5802.15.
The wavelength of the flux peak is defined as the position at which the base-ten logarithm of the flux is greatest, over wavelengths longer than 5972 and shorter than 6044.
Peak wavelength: 5972.95 angstroms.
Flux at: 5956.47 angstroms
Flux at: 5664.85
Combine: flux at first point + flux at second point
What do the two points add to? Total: 23.5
